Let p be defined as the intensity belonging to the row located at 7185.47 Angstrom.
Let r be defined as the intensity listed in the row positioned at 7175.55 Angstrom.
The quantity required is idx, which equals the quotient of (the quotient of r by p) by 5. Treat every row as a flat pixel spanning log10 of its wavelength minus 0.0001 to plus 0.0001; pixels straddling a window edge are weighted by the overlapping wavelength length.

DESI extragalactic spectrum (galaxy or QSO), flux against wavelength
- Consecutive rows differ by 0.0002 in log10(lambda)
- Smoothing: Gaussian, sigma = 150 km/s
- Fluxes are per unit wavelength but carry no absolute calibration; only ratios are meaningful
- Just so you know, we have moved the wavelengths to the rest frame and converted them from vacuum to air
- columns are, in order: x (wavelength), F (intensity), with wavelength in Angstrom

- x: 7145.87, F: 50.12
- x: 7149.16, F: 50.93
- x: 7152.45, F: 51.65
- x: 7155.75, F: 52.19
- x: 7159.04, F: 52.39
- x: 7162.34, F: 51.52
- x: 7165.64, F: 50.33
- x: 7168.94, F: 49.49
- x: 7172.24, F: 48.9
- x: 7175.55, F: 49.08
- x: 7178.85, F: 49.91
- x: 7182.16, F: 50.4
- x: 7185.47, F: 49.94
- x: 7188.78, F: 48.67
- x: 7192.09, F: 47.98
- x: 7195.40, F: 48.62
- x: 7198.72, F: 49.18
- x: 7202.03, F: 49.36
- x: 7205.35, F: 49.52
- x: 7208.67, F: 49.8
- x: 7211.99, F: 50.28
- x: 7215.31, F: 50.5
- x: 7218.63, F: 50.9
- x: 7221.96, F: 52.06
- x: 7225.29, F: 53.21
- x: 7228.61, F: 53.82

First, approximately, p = 49.94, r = 49.08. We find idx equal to 0.197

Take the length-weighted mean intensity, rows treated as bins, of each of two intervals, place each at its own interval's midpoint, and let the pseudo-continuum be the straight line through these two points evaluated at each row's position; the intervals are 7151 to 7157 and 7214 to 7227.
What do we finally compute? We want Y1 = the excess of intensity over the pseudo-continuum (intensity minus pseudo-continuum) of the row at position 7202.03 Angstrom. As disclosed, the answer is -2.4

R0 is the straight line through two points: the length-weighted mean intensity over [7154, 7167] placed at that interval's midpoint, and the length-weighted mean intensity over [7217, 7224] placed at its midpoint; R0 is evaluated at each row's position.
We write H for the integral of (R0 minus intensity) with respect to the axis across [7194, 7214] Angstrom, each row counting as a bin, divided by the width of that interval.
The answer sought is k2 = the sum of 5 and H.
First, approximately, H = 2.1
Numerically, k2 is 7.1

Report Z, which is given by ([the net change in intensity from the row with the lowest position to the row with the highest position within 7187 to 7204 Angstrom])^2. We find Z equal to 0.5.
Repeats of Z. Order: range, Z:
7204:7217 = 1.0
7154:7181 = 5.2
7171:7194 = 0.8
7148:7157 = 1.6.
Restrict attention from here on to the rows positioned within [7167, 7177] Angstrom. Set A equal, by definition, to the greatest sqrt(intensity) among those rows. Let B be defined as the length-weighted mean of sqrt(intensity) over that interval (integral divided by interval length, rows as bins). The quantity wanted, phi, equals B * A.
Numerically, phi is 49.3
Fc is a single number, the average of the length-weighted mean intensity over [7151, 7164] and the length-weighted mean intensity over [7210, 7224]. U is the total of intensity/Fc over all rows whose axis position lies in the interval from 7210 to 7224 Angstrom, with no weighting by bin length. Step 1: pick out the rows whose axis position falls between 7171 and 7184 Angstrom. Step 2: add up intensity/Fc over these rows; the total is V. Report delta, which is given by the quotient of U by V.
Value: 1.03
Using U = 3.96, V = 3.85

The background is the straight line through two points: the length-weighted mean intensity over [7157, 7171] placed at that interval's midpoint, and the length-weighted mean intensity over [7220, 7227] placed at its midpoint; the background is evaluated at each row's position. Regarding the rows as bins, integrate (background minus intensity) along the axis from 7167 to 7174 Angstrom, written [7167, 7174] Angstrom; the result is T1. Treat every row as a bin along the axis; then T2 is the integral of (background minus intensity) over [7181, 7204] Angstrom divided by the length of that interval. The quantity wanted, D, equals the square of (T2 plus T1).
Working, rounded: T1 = 13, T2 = 2.6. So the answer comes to 244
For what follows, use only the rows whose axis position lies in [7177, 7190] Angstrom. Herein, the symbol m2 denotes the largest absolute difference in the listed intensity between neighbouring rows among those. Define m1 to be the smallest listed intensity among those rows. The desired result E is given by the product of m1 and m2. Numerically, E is 62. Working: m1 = 48.67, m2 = 1.27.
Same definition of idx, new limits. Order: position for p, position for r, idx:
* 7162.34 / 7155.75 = 0.203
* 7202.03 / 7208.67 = 0.202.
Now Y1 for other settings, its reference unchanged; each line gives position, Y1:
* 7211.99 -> -1.5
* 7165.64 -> -1.5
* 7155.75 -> 0.3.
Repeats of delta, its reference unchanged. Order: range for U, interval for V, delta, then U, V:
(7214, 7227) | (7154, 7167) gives 1.00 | 4.02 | 4.01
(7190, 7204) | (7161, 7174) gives 0.97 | 3.79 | 3.89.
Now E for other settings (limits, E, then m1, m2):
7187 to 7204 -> 33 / 47.98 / 0.69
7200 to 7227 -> 57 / 49.36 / 1.16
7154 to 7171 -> 59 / 49.49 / 1.19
